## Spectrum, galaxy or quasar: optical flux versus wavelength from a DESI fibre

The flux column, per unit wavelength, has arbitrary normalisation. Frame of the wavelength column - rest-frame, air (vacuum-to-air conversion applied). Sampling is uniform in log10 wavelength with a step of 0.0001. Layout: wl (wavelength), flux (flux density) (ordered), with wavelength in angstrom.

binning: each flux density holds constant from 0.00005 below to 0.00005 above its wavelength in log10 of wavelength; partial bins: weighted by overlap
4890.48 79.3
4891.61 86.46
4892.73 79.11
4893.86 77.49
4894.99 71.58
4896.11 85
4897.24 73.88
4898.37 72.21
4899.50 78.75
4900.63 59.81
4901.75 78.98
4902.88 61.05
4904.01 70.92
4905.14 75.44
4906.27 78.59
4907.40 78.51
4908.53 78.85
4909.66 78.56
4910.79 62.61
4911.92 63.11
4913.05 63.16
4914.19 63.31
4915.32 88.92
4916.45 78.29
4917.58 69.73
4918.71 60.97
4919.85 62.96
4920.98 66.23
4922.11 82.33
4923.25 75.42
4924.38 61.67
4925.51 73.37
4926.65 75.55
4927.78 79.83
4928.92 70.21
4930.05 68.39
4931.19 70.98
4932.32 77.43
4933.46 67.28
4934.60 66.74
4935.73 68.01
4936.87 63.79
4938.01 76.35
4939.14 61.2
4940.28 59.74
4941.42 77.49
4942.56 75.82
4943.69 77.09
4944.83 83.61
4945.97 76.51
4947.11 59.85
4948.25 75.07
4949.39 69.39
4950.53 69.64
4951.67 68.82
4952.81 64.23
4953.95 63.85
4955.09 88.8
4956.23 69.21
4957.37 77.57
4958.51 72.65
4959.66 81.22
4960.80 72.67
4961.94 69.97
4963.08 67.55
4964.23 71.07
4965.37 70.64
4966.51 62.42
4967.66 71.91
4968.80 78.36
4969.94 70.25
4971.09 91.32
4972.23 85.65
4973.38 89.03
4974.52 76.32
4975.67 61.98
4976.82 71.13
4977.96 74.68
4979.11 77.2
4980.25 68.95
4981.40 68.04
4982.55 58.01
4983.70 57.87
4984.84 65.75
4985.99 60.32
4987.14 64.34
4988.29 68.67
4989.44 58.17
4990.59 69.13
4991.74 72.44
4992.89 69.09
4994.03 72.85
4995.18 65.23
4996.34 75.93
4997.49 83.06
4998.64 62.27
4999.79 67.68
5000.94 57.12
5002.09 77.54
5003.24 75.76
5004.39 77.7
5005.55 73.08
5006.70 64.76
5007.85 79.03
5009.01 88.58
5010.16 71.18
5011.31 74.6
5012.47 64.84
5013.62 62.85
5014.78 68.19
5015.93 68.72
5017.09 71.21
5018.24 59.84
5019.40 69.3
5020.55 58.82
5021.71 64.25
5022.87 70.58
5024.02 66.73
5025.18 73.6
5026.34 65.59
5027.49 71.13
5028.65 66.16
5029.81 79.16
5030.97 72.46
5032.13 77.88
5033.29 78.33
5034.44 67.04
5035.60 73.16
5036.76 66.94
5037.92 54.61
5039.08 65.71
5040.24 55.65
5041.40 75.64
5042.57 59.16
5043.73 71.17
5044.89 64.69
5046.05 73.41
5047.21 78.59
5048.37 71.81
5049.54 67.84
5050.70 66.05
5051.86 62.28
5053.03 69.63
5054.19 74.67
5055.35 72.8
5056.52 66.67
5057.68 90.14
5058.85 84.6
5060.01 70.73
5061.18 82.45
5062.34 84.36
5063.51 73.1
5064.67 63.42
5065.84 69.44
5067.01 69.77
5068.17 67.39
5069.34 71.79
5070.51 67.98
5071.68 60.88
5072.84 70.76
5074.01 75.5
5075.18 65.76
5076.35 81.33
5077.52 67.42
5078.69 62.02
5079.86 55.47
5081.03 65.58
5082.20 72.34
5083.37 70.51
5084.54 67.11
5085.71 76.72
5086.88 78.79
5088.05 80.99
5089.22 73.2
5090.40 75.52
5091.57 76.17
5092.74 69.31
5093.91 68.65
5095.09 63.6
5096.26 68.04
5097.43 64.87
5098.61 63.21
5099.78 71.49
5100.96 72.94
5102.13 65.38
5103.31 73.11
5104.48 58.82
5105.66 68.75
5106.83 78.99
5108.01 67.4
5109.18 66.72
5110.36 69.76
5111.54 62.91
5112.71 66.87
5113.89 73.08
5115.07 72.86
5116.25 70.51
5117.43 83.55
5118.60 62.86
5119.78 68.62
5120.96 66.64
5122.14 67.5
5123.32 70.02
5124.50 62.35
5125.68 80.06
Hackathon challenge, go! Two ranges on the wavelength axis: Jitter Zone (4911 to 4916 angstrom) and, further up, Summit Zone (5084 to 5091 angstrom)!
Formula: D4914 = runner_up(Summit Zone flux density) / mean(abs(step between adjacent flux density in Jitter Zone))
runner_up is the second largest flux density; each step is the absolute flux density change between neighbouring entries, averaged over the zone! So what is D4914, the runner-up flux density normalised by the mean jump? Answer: 9.2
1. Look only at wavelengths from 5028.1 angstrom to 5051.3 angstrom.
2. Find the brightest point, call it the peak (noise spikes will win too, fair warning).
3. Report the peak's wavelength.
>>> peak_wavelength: 5029.81 angstrom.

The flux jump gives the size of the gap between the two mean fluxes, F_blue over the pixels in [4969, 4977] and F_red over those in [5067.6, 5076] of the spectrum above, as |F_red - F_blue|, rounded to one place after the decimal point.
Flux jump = 9.4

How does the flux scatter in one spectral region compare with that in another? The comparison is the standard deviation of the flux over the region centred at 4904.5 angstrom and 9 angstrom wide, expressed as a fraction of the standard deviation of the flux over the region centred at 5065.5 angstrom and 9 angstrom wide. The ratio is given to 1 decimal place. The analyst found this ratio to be 1.1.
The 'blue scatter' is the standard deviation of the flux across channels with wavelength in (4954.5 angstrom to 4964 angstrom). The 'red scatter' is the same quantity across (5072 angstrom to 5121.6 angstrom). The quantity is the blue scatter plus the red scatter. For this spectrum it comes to 13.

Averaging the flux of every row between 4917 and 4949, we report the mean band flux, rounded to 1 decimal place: 70.8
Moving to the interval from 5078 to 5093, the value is 71.1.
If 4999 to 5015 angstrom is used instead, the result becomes 71.6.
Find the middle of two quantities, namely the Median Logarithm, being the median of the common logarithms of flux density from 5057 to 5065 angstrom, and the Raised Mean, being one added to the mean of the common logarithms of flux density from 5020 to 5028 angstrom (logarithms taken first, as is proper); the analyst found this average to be 2.37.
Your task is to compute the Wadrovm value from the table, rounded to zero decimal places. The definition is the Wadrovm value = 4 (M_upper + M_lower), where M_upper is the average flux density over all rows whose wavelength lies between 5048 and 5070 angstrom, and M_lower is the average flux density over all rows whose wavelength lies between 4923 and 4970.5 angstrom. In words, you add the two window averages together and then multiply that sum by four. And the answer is 576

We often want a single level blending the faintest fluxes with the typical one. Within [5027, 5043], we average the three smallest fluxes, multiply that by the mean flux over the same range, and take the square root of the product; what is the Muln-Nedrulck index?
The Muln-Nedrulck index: 62.3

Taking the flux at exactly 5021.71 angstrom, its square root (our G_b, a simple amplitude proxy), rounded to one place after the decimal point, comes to 8.0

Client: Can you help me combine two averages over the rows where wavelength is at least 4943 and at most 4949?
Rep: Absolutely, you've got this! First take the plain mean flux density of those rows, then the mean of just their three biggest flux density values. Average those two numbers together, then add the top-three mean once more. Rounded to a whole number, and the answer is 156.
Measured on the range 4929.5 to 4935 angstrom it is 143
